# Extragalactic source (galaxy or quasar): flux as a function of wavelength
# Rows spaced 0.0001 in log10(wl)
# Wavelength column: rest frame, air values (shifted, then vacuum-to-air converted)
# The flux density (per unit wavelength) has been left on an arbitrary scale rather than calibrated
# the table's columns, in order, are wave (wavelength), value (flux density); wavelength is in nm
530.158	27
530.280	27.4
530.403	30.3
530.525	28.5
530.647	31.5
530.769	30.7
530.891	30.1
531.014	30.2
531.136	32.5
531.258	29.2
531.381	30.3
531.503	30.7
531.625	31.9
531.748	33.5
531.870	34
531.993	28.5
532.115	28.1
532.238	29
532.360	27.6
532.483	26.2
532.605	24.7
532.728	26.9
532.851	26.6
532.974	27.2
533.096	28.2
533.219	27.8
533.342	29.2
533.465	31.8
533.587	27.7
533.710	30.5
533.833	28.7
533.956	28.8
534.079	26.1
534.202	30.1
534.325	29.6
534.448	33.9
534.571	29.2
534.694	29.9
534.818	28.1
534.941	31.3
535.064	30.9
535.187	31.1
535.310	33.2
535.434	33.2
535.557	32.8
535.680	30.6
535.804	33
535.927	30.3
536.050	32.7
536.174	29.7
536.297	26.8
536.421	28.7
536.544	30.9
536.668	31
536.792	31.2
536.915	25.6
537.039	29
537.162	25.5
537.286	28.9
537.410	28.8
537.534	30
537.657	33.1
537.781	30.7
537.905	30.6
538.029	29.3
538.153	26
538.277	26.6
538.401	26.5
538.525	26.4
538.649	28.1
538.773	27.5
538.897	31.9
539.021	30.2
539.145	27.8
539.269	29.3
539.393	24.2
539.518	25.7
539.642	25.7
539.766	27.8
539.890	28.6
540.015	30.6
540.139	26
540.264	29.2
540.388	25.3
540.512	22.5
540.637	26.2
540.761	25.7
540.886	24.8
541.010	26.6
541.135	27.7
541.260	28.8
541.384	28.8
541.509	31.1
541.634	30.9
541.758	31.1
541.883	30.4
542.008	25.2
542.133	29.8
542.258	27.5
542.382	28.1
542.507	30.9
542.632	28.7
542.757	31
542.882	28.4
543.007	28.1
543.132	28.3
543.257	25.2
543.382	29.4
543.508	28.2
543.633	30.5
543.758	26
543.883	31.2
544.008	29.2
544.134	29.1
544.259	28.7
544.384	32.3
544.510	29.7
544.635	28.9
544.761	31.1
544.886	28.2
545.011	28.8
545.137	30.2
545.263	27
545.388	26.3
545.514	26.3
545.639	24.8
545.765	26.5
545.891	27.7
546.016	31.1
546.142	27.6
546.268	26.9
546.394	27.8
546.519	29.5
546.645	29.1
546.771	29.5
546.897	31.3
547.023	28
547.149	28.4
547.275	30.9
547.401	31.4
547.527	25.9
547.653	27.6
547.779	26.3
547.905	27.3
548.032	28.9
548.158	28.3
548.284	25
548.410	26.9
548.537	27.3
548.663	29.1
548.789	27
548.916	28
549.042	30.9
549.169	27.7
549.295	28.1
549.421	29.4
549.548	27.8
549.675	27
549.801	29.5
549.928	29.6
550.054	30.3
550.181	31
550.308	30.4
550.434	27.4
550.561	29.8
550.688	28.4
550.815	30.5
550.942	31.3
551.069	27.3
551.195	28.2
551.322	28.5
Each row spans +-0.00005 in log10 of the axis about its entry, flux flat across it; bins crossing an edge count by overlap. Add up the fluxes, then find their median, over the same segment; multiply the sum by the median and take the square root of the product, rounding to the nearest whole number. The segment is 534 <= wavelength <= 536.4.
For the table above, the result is 134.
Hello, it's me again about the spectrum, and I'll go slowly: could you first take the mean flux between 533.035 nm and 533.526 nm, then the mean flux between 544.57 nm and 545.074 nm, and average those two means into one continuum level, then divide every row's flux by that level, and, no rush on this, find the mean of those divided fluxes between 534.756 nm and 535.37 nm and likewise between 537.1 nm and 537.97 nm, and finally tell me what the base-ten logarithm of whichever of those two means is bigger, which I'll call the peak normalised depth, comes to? 0.024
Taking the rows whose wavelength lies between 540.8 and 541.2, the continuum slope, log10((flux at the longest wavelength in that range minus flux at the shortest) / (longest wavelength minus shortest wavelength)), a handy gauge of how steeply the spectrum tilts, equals 1.1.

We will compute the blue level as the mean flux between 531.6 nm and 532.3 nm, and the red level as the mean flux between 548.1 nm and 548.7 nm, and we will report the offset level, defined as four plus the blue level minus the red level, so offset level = 7.5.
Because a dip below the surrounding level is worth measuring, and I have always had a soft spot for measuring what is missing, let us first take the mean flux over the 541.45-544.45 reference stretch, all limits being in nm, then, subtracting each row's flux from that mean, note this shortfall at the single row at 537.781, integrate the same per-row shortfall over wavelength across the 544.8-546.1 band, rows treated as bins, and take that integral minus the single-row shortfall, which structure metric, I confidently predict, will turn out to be 3.4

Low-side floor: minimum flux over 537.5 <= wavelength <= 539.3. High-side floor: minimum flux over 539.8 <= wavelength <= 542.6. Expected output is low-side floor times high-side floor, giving 585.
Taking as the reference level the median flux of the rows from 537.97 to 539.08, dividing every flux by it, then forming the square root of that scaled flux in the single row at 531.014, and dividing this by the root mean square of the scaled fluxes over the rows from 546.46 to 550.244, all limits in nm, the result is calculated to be 1.01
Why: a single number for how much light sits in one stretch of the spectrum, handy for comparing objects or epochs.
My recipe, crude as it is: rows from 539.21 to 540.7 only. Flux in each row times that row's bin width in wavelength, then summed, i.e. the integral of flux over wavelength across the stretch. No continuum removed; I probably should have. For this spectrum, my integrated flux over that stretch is 39.9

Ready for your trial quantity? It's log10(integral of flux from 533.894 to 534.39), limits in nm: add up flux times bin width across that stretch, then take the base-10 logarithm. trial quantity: 1.15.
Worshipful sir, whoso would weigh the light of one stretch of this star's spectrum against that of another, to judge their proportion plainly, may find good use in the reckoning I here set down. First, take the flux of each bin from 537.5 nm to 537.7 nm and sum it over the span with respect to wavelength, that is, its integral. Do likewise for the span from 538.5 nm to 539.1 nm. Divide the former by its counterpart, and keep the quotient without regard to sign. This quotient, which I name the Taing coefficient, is 0.4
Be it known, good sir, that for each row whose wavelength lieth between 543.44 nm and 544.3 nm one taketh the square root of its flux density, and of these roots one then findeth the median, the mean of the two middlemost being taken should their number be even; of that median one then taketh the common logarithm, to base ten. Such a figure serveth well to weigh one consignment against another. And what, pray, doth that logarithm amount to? 0.732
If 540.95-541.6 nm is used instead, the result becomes 0.730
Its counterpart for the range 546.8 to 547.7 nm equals 0.727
